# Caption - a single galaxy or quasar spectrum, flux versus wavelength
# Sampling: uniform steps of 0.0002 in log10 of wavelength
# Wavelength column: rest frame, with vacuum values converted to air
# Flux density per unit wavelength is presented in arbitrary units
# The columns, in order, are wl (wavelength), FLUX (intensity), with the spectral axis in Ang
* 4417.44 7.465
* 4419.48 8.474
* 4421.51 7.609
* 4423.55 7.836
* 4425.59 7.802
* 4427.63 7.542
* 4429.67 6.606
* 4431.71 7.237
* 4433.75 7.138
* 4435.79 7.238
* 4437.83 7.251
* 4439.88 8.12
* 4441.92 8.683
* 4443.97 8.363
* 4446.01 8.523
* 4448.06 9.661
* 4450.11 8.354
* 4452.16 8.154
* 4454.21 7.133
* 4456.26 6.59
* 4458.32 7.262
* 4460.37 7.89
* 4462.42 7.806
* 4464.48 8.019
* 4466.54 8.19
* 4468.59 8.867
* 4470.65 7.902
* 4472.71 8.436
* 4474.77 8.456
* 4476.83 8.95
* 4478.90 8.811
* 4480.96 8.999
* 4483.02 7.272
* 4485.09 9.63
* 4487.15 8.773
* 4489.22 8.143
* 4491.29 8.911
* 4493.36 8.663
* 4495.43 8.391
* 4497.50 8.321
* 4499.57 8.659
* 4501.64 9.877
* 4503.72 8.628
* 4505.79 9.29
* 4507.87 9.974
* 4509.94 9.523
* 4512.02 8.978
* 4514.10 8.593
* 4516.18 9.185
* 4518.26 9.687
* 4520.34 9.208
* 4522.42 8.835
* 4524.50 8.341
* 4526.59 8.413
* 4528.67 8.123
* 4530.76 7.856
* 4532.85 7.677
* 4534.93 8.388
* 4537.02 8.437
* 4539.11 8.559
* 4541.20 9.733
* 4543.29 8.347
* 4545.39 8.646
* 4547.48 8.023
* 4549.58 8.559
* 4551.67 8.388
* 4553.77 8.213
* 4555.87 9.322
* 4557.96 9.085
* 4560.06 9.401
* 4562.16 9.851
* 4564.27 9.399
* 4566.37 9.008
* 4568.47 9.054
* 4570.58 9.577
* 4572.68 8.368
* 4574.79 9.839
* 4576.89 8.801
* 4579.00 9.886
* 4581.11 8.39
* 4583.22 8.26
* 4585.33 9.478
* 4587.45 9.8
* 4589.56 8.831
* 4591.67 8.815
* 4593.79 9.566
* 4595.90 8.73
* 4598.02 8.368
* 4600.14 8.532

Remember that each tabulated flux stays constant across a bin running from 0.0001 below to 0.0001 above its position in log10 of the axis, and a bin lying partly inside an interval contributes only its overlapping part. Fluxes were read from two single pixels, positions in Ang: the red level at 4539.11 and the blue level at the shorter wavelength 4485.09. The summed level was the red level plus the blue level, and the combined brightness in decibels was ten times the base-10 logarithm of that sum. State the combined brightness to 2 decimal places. 12.60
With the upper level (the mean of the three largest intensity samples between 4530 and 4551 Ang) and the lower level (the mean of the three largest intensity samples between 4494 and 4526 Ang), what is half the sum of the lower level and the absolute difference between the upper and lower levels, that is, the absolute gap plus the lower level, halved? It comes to 5.36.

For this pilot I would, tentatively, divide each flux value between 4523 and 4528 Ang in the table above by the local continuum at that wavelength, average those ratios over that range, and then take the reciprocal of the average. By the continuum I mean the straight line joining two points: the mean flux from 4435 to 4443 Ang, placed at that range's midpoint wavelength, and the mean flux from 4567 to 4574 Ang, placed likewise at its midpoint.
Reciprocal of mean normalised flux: 1.03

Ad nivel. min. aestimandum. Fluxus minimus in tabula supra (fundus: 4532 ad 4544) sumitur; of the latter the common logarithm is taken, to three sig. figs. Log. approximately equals 0.885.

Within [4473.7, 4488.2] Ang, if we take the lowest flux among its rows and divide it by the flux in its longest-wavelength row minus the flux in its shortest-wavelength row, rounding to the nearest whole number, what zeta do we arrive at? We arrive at 23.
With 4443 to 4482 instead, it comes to 10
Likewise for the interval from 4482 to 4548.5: 10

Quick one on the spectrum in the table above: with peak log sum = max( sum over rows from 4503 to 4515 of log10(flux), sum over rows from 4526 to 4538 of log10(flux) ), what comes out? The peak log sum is 5.77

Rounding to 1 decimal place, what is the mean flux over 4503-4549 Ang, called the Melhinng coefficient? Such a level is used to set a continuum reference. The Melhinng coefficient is 8.7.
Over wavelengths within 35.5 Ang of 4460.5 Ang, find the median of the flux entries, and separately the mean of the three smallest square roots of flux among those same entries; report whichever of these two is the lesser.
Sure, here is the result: 2.60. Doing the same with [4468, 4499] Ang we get 2.79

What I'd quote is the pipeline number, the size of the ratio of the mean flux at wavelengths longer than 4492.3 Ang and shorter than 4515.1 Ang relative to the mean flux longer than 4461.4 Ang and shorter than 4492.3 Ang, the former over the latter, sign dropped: 1.06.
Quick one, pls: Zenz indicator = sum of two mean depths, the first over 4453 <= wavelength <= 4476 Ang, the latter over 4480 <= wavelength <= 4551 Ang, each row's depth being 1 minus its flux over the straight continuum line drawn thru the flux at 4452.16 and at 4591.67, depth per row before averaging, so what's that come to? 0.01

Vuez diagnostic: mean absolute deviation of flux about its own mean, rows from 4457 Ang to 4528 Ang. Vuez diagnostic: 0.51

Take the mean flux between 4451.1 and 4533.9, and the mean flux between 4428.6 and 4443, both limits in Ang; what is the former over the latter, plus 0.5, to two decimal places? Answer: 1.64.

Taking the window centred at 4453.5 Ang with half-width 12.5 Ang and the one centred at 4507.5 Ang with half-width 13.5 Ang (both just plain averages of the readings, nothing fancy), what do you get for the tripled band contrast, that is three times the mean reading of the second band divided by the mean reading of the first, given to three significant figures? 3.40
